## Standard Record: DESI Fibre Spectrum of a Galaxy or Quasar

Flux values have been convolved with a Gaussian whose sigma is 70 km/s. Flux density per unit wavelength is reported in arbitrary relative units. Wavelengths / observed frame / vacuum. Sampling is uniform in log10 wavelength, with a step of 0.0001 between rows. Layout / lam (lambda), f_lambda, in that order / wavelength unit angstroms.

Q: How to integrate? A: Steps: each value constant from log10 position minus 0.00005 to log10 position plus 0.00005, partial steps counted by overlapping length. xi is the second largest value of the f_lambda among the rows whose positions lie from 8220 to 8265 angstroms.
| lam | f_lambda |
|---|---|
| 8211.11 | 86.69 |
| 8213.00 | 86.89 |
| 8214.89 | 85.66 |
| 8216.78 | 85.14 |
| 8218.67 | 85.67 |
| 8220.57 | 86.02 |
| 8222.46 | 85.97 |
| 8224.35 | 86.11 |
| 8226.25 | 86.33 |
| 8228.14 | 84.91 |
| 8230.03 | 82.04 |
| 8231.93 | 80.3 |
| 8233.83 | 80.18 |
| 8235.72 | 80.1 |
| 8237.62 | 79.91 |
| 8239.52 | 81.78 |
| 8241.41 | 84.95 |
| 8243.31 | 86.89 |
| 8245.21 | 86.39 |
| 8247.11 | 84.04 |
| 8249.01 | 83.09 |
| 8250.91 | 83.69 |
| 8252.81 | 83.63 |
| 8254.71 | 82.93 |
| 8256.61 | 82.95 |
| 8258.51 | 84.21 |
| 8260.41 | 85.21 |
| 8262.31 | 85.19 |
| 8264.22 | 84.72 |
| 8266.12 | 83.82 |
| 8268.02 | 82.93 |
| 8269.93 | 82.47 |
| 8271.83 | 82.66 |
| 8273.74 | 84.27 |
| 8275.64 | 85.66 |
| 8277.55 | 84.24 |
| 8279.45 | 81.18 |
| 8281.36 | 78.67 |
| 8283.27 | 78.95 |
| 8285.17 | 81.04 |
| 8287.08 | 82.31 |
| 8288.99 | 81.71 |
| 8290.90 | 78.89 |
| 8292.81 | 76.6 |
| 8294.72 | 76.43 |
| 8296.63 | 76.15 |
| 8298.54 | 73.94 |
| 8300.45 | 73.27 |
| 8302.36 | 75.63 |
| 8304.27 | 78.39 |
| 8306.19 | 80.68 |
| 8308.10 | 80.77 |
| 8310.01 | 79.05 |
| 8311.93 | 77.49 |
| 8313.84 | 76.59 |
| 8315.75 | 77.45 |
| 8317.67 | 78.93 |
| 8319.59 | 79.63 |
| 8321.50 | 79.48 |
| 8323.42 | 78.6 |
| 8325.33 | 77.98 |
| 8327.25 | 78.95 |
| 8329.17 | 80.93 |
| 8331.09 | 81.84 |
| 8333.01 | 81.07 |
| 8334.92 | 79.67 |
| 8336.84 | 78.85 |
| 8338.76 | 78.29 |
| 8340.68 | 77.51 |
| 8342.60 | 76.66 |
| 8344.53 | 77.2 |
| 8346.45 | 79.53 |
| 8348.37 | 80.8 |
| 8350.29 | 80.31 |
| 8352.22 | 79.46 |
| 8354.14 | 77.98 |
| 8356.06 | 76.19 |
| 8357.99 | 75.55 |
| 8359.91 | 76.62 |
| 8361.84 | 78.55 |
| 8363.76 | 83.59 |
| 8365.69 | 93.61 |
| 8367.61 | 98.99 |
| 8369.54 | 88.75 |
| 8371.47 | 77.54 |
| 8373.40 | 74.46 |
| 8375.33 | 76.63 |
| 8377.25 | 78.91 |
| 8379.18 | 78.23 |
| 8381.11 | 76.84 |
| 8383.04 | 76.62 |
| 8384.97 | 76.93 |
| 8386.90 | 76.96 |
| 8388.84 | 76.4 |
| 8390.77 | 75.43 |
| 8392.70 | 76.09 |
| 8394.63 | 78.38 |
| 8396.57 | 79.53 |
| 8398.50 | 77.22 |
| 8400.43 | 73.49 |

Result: 86.39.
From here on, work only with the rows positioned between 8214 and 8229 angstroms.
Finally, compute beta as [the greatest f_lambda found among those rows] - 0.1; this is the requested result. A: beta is 86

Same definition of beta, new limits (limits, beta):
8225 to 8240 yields 86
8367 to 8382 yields 99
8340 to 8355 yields 81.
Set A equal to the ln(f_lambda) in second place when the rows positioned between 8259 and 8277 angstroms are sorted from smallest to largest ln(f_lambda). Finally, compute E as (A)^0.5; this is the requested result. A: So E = 2.10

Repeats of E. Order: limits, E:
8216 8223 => 2.11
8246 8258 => 2.10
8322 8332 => 2.09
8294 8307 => 2.07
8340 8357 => 2.08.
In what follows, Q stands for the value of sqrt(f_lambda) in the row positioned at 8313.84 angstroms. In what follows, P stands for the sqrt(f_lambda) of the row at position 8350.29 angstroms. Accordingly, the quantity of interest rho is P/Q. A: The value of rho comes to 1.02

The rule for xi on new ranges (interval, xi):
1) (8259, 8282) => 85.21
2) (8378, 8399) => 78.38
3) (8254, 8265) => 85.19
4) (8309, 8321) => 79.05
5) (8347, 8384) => 93.61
